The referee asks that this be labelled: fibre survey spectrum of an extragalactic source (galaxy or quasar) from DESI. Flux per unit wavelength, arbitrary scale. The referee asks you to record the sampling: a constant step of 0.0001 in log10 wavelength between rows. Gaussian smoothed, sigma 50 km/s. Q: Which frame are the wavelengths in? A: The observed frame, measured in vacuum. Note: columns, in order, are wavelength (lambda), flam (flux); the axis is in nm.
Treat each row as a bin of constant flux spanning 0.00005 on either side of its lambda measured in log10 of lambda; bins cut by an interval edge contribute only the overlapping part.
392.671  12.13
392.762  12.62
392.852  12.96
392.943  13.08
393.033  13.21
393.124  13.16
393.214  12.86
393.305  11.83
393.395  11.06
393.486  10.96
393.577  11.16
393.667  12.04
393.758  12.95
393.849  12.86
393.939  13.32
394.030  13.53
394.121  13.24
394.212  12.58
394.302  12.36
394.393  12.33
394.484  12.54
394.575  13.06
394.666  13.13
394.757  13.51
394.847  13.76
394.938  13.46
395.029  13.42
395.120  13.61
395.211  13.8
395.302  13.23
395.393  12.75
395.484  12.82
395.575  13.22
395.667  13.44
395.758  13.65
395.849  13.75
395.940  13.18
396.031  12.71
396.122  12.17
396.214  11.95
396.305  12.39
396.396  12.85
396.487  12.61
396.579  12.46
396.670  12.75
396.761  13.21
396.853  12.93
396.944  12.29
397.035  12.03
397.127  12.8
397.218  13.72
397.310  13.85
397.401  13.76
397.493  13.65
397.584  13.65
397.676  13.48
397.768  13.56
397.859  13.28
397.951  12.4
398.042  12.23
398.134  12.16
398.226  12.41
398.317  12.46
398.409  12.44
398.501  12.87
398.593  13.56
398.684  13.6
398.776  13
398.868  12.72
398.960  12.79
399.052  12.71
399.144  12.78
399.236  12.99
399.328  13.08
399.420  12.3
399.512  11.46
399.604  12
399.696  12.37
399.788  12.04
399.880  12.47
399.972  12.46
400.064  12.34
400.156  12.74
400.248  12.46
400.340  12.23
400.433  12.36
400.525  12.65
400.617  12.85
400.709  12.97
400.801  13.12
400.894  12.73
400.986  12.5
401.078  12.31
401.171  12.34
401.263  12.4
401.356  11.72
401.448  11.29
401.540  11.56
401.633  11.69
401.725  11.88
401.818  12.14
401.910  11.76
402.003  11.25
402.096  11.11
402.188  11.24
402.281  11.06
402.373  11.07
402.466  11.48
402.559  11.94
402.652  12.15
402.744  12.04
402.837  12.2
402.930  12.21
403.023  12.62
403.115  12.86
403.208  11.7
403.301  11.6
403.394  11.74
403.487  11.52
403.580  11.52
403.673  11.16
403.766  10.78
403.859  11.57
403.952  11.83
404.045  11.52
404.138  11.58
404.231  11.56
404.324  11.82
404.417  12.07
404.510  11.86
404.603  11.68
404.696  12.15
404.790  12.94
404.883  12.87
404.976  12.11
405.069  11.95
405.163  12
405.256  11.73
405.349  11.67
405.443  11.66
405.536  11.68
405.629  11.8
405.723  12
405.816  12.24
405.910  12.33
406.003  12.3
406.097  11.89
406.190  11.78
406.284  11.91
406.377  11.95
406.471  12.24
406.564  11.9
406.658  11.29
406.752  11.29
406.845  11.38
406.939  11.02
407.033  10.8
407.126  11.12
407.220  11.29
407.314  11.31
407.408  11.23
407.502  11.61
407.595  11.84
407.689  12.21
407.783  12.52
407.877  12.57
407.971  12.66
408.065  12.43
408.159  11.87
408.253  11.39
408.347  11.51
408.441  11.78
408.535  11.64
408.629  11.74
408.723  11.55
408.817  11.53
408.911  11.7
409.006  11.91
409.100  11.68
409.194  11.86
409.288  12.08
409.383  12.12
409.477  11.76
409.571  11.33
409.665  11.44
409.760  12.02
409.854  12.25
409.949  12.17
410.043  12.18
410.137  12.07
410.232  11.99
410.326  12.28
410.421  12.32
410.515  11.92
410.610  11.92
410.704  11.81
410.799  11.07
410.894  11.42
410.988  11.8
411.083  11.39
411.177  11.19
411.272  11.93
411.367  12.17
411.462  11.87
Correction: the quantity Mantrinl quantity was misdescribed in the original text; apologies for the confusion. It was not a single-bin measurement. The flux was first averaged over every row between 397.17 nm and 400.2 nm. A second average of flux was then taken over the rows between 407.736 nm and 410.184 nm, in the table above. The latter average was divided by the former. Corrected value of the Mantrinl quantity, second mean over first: 0.93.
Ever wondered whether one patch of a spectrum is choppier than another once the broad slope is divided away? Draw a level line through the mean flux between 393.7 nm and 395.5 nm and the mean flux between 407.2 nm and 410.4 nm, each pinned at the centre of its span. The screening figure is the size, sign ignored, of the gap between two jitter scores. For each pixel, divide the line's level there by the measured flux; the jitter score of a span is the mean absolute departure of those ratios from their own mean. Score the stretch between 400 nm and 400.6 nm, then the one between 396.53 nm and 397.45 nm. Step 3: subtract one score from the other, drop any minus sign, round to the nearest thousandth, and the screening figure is 0.028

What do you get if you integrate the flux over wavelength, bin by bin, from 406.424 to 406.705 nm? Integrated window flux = 3.32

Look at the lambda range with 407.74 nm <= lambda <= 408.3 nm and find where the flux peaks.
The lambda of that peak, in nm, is 407.971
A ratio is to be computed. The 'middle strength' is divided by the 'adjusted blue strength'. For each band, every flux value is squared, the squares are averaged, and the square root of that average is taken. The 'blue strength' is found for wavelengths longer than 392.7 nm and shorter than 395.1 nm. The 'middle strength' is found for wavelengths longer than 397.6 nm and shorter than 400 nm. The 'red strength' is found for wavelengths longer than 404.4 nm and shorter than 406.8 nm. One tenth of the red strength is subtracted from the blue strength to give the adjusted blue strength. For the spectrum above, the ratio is 1.10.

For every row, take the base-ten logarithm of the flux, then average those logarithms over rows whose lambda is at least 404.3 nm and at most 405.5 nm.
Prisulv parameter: 1.08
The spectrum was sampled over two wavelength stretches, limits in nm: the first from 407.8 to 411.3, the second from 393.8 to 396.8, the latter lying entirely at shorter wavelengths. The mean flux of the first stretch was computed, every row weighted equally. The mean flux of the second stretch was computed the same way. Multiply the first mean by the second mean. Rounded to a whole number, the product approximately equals 154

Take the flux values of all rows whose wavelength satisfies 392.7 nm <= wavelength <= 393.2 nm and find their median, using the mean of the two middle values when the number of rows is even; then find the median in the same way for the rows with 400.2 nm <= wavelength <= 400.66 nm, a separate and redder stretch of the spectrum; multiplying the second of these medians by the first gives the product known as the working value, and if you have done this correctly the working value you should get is 163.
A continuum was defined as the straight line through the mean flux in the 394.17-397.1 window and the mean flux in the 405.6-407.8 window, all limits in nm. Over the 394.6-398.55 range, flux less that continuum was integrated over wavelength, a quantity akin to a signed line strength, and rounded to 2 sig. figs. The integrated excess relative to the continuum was 0.74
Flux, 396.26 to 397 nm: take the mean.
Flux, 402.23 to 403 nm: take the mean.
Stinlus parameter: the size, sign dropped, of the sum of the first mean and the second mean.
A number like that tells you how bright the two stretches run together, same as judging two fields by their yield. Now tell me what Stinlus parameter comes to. 24.5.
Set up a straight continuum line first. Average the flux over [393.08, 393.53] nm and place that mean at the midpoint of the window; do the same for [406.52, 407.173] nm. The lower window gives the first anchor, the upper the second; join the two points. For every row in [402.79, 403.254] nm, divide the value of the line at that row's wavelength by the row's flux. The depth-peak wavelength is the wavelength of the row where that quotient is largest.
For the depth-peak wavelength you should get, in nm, 403.208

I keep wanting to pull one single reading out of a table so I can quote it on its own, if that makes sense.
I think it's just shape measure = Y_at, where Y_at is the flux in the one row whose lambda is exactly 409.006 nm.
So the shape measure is 11.91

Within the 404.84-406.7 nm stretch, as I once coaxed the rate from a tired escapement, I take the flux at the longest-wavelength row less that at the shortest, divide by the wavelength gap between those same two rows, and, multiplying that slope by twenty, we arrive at -18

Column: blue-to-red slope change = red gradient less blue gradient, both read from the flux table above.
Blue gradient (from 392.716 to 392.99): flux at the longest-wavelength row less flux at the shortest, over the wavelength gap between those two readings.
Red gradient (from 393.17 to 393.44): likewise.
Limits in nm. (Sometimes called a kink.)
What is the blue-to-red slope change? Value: -12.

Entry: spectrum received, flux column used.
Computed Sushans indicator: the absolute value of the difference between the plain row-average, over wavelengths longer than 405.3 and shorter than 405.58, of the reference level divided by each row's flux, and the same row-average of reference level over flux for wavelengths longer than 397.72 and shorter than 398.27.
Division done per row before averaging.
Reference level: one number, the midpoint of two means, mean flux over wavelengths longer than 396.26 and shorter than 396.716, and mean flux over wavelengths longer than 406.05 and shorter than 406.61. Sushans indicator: 0.082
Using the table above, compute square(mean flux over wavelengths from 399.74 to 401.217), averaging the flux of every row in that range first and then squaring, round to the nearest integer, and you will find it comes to 157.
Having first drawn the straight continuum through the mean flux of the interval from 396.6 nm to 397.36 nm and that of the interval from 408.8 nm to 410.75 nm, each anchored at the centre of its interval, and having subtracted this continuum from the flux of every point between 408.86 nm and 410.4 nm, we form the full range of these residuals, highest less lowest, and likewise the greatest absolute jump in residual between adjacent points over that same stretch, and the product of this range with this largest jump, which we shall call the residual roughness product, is 0.6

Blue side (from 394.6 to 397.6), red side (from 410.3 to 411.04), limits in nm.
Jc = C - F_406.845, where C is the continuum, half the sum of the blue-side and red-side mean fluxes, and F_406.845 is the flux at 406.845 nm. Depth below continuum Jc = 1.1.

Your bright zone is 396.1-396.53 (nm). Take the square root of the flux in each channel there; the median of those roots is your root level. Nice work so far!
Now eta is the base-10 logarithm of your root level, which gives 0.547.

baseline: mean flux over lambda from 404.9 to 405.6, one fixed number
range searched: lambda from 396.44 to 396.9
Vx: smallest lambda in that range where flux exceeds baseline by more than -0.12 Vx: 396.487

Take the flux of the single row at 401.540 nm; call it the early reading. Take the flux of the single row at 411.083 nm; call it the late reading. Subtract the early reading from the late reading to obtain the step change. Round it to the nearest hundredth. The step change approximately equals -0.17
